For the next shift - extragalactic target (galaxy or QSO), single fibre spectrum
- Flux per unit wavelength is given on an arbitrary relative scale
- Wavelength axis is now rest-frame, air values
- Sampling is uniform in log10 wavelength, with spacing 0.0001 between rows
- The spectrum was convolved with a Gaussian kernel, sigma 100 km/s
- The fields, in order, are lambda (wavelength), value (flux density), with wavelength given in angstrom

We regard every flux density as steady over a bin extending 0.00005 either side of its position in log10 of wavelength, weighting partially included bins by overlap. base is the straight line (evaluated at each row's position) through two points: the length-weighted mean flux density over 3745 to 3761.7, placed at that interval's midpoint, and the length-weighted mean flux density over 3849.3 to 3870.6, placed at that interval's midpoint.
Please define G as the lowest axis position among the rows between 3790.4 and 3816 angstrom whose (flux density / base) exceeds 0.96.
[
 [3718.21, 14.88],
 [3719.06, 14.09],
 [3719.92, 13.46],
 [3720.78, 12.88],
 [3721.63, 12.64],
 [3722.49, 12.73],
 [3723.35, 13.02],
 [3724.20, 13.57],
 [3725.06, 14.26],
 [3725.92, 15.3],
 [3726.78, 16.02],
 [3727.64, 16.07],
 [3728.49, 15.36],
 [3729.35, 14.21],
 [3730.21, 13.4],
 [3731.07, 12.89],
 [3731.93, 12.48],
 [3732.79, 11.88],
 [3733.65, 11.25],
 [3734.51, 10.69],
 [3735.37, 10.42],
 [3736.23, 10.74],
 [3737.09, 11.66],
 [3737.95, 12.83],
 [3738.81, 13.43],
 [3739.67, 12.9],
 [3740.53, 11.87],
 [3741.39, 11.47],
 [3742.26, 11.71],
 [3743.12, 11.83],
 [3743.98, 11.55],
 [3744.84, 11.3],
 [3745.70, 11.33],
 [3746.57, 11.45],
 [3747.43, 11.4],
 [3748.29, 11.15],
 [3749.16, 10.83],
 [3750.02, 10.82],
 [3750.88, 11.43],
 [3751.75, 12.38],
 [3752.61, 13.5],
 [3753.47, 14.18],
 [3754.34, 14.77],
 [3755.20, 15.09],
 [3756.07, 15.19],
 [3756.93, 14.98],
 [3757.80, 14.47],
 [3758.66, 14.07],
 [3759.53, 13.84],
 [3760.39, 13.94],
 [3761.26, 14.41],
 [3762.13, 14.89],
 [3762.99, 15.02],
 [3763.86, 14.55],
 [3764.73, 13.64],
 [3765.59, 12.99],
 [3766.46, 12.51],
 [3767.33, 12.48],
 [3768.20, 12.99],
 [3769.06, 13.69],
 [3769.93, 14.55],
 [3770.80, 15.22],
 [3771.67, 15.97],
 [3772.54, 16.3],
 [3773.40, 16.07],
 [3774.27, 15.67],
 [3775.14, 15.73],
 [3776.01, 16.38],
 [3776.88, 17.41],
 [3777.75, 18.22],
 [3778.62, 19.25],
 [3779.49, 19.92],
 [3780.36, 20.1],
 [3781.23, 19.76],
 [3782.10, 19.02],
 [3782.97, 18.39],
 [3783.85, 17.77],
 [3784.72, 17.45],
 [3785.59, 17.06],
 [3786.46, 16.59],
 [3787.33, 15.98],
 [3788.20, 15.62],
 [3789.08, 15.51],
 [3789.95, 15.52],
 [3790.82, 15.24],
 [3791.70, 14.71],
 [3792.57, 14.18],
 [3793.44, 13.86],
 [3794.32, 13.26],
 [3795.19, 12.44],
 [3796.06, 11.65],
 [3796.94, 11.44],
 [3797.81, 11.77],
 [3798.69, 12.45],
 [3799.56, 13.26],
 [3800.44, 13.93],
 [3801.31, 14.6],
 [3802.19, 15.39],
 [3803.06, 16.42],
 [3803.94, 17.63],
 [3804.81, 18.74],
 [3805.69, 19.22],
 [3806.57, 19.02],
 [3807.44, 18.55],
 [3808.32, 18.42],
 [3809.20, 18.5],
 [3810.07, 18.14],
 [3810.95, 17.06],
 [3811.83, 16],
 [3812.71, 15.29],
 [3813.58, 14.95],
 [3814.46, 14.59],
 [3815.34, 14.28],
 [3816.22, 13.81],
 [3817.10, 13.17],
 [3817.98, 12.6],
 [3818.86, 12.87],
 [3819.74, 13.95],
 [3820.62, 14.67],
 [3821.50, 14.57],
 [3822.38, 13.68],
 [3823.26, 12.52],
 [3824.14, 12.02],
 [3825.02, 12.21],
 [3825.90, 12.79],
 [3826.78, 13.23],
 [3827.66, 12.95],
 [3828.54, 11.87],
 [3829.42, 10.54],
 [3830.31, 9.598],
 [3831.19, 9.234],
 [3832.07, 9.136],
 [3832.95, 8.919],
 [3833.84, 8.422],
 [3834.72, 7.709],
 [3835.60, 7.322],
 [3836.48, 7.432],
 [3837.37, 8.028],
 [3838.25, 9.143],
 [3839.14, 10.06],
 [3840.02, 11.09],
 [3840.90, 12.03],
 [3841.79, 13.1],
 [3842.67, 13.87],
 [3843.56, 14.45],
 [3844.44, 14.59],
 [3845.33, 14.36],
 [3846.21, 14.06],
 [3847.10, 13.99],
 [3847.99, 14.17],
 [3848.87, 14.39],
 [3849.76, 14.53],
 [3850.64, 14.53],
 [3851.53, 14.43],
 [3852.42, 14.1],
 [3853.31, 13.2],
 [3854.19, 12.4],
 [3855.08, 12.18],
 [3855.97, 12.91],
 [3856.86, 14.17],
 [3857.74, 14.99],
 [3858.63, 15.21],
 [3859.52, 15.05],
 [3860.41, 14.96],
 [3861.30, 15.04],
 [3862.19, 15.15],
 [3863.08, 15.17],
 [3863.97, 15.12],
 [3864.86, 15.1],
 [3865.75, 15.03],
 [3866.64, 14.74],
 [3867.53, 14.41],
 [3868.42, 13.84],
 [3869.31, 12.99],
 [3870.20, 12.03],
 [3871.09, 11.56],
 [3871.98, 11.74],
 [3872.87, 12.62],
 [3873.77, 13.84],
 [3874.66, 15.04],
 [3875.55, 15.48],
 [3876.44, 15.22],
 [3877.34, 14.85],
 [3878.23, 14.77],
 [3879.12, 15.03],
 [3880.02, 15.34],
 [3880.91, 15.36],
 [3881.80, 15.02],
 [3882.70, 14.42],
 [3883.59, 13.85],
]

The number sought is 3790.82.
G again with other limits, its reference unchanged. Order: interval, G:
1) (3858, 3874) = 3858.63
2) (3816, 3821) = 3816.22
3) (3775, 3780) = 3775.14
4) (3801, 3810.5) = 3801.31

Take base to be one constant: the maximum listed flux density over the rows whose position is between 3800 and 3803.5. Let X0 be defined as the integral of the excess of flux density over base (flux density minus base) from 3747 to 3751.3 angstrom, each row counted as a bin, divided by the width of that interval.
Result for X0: -5.3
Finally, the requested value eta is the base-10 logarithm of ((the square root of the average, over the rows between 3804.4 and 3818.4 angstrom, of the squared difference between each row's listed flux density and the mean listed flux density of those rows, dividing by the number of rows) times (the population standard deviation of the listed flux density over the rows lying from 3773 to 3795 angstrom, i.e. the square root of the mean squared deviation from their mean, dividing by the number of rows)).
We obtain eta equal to 0.6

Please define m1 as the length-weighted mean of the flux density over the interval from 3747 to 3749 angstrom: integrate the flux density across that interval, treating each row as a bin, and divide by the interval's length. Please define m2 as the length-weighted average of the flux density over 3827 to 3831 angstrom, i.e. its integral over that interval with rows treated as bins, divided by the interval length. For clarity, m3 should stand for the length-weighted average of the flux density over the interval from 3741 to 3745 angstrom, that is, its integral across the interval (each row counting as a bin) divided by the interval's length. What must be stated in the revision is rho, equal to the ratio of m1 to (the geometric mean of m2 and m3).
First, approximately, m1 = 11.2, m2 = 11.2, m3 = 11.6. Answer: 0.98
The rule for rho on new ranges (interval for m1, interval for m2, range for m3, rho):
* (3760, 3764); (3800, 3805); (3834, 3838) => 1.31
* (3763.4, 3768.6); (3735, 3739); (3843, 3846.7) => 1.02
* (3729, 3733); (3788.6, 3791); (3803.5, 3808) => 0.77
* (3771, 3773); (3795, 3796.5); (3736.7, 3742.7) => 1.33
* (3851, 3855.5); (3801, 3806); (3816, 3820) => 0.89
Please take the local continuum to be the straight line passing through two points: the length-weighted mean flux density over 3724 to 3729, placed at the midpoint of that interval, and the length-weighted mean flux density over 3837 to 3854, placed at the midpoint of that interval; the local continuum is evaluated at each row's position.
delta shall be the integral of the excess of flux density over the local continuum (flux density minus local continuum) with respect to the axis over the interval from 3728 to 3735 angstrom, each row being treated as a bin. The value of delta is -16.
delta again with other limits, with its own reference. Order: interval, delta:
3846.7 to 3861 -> 17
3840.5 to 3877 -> 44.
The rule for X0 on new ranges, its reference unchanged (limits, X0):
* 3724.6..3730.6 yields -1.5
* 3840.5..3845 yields -2.8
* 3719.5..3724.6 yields -3.4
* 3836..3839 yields -8.0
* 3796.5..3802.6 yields -3.2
